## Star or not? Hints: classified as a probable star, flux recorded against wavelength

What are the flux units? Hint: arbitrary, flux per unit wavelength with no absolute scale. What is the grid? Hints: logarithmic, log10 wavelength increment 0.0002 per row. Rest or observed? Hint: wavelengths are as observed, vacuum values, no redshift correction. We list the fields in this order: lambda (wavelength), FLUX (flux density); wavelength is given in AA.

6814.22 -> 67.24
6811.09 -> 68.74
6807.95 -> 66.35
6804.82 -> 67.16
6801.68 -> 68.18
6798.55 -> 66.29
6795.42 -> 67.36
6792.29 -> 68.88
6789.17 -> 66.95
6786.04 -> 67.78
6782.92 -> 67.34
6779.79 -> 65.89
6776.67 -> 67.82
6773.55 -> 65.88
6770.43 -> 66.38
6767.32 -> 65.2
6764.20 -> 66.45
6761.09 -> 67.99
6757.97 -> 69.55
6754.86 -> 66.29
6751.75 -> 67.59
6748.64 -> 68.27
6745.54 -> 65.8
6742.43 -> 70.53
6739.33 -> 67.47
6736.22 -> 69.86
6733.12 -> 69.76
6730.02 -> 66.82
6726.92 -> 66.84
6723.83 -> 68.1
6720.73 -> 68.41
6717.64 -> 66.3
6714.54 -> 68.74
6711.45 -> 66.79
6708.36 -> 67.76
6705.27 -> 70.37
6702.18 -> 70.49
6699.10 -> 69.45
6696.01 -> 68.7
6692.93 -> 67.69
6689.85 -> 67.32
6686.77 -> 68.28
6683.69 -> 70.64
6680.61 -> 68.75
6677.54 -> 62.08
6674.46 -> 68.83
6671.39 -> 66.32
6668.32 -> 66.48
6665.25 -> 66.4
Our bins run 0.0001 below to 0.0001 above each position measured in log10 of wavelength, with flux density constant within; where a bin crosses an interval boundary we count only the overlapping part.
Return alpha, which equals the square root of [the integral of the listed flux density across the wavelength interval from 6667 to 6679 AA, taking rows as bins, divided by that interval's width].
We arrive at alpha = 8.12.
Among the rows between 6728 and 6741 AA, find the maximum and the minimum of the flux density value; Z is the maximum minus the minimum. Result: 3.04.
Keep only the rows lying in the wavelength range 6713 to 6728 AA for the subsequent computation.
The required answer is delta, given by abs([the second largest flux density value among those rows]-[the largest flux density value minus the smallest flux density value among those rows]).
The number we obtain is 66.0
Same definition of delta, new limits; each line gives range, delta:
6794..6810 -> 65.5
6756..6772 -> 63.6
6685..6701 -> 66.6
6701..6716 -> 66.7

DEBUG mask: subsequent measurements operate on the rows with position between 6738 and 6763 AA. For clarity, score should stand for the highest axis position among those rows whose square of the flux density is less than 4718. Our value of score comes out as 6761.09 AA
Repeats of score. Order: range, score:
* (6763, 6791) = 6789.17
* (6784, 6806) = 6804.82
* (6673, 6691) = 6689.85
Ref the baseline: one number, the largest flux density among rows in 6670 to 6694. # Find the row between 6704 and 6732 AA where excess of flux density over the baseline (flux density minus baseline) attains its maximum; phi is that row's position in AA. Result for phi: 6705.27 AA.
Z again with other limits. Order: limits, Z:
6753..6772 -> 4.35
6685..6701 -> 2.13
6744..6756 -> 2.47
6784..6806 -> 2.59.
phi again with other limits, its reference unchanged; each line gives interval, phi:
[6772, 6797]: 6792.29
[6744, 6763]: 6757.97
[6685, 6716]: 6702.18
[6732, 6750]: 6742.43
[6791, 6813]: 6792.29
